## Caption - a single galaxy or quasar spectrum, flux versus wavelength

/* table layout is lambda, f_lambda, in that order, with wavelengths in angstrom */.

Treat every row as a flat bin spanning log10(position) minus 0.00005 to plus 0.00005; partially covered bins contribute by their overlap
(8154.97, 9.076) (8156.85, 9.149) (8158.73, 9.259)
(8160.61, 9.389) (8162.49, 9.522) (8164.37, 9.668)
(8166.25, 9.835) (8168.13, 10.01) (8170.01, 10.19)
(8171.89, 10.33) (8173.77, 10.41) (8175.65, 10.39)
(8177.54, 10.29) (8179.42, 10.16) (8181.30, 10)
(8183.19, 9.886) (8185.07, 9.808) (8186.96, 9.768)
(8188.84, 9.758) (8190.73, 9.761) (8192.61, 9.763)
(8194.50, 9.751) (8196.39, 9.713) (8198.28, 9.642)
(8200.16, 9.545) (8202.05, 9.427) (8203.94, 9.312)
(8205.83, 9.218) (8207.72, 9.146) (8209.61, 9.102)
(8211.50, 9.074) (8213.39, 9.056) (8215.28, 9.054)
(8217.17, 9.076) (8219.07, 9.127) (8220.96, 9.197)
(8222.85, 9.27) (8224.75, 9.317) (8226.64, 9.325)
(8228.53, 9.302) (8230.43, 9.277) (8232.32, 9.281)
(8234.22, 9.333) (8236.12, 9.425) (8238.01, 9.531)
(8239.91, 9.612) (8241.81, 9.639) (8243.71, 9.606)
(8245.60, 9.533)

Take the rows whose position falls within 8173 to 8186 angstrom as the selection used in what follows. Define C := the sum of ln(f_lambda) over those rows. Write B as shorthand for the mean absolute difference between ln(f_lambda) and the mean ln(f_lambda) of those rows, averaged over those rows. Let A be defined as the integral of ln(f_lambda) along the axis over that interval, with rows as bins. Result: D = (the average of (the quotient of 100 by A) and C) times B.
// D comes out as 0.196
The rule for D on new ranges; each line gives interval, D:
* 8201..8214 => 0.113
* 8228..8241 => 0.112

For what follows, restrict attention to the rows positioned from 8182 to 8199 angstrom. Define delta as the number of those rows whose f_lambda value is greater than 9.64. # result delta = 9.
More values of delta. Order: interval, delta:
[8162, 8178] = 8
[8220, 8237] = 0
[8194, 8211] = 3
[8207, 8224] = 0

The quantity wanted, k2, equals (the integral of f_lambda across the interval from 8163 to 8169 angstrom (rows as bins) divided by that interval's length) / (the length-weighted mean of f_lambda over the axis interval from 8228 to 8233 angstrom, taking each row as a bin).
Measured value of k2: 1.06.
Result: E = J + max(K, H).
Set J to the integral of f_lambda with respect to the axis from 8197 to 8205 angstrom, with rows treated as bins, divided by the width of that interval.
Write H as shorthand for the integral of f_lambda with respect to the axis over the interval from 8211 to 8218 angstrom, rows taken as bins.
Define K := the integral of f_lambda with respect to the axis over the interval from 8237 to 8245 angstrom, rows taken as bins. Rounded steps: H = 63.5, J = 9.5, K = 77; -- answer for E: 86.3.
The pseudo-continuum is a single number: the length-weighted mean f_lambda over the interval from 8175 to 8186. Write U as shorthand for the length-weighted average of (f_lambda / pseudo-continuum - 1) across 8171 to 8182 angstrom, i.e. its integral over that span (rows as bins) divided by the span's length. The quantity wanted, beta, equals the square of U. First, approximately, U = 0.02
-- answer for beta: 0.0004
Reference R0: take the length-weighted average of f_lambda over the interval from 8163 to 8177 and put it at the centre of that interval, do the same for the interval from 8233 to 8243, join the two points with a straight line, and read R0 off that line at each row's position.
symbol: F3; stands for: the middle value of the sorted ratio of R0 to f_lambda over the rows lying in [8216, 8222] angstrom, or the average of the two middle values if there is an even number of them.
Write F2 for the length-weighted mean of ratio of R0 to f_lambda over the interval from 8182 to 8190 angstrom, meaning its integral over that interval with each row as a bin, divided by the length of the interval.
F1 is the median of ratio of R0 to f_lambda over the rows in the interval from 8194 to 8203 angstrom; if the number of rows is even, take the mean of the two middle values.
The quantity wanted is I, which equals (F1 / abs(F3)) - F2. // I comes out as -0.050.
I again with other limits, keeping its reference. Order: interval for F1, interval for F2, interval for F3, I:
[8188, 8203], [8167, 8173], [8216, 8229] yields -0.015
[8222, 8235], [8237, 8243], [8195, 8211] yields -0.004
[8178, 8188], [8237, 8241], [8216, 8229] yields -0.019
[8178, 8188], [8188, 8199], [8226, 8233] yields -0.035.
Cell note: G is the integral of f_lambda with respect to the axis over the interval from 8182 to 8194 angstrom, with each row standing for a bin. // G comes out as 117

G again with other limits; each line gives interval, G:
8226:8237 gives 103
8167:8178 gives 113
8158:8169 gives 106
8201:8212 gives 101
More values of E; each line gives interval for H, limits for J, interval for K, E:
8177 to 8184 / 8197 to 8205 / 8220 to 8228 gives 83.8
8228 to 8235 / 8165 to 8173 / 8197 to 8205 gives 86.0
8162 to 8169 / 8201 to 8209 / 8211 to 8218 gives 77.7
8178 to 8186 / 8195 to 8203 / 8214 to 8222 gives 89.5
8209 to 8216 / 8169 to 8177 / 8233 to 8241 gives 86.0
